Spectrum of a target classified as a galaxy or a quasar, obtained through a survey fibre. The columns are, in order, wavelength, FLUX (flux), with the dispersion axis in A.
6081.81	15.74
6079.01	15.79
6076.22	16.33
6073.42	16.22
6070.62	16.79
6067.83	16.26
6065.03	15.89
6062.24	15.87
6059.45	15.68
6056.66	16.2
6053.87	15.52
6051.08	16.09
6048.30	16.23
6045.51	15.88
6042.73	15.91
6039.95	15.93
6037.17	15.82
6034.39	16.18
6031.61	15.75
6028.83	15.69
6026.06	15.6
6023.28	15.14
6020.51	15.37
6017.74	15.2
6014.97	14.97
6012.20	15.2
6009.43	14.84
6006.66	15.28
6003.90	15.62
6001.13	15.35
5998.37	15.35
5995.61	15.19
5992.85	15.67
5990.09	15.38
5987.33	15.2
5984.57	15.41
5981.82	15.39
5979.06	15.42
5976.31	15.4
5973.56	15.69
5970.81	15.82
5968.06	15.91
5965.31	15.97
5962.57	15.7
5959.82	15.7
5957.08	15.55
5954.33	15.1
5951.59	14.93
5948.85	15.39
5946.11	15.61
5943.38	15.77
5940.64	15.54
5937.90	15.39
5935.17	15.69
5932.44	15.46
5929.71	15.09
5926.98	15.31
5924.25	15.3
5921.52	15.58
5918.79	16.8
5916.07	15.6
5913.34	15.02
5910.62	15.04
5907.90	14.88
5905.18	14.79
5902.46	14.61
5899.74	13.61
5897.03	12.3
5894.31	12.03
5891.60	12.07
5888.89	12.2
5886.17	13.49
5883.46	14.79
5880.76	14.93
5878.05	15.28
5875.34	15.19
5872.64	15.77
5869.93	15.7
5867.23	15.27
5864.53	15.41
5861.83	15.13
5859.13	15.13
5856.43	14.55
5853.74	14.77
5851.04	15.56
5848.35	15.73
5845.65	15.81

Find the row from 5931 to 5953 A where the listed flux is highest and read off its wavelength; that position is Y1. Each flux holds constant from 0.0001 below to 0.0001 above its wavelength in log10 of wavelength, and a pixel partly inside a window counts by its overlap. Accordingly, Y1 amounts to 5943.38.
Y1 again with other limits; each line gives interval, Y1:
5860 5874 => 5872.64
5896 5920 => 5918.79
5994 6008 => 6003.90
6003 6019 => 6003.90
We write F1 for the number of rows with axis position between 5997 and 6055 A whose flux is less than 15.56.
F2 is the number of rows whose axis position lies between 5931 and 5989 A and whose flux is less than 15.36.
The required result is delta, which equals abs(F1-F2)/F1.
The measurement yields 0.70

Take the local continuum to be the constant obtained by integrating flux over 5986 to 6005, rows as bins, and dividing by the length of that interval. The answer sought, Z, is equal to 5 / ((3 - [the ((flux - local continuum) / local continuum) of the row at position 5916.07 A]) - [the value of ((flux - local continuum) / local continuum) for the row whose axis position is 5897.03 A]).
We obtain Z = 1.57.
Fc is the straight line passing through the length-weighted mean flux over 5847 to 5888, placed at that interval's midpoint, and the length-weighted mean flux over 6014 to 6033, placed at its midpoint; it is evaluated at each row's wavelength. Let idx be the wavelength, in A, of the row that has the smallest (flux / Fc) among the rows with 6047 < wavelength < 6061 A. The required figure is 6053.87 A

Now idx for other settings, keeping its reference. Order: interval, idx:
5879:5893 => 5891.60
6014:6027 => 6014.97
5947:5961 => 5951.59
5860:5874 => 5861.83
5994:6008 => 5995.61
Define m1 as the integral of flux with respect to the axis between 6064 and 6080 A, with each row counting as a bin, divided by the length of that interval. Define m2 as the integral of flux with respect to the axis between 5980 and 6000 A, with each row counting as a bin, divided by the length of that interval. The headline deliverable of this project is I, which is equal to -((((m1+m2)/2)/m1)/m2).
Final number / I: -0.0633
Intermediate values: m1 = 16.2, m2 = 15.4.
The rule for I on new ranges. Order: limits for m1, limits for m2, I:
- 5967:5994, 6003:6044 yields -0.0645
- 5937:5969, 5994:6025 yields -0.0650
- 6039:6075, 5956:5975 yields -0.0629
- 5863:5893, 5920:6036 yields -0.0667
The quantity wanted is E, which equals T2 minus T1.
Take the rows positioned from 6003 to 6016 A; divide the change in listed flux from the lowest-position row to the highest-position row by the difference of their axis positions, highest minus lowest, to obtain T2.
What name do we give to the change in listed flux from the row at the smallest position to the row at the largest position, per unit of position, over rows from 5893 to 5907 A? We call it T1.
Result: -0.31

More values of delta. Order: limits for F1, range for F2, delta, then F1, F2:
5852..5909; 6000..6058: 0.63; 19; 7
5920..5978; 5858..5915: 0.64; 11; 18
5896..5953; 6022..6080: 0.93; 15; 1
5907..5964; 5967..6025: 0.23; 13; 10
